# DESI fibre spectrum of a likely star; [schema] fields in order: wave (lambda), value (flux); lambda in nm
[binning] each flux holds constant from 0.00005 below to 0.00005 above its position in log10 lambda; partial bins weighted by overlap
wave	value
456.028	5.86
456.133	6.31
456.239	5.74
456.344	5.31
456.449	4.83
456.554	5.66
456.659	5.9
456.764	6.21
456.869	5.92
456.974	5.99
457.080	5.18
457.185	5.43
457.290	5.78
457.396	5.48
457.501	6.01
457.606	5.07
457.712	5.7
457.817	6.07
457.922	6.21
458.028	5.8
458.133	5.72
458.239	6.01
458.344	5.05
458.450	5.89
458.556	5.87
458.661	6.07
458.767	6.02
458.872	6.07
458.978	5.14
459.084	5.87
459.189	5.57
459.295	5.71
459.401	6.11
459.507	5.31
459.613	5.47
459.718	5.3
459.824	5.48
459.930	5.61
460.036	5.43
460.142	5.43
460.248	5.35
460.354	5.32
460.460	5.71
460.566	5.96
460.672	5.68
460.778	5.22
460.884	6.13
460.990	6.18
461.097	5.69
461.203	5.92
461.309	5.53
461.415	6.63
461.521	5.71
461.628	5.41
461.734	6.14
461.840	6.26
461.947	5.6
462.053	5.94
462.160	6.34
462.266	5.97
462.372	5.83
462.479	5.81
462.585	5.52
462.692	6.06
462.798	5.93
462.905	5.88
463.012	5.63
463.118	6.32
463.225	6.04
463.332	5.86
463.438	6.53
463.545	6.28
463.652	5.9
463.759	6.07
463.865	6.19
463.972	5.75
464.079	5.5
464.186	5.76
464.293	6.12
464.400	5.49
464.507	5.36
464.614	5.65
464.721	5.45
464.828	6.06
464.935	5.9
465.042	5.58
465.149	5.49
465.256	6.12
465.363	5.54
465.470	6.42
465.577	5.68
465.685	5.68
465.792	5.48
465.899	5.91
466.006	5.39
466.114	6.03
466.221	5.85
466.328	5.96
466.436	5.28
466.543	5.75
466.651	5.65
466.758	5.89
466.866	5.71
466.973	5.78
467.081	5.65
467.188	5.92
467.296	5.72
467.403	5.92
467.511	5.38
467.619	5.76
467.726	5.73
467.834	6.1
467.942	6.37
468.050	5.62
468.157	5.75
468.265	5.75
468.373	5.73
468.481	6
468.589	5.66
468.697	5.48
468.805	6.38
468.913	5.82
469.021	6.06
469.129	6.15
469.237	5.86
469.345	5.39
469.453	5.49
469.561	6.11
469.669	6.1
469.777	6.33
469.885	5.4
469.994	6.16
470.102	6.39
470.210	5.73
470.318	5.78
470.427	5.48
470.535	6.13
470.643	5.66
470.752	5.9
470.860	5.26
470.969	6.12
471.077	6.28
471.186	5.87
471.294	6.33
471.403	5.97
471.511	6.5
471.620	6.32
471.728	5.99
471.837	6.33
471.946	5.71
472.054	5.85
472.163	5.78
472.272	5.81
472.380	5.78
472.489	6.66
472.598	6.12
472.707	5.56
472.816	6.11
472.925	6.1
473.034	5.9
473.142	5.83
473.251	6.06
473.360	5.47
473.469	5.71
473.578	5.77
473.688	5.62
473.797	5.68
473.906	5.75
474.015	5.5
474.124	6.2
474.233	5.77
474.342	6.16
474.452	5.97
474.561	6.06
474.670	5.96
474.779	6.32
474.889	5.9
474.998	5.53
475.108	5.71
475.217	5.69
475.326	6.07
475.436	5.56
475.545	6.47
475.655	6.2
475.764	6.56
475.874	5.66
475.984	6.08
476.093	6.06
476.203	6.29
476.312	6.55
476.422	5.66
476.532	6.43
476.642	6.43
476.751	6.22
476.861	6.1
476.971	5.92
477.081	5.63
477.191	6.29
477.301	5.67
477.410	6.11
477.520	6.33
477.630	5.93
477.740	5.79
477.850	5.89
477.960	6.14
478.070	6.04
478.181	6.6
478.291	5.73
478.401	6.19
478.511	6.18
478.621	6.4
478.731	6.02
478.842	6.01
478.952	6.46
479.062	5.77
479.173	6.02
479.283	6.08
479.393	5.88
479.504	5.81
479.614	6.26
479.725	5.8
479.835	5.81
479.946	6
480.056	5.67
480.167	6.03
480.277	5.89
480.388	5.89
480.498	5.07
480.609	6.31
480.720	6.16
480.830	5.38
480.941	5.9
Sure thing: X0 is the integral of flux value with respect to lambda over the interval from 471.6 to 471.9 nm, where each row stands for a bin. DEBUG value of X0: 1.86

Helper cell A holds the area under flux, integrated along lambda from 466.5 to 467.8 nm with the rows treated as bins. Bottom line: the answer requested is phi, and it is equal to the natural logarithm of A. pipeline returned 2.01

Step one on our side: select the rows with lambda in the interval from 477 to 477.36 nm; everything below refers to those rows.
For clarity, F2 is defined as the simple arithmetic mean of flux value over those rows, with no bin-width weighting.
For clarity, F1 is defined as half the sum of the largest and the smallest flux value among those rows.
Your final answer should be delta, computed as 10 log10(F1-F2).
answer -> -10.1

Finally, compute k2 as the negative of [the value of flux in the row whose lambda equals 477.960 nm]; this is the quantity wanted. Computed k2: -6.14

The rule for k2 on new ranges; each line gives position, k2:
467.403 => -5.92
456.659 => -5.90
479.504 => -5.81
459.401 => -6.11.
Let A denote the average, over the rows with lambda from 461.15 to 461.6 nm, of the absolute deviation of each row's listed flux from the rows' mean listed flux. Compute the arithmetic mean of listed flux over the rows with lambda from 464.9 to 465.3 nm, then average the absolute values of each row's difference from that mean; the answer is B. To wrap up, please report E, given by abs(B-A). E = 0.10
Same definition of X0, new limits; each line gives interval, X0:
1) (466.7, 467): 1.74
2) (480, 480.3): 1.76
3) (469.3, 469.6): 1.70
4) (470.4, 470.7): 1.74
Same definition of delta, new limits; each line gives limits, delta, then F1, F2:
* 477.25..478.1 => -19.0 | 6.0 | 5.99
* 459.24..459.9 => -8.5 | 5.7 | 5.56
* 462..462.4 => -11.9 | 6.1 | 6.02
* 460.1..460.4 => -20.8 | 5.4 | 5.37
